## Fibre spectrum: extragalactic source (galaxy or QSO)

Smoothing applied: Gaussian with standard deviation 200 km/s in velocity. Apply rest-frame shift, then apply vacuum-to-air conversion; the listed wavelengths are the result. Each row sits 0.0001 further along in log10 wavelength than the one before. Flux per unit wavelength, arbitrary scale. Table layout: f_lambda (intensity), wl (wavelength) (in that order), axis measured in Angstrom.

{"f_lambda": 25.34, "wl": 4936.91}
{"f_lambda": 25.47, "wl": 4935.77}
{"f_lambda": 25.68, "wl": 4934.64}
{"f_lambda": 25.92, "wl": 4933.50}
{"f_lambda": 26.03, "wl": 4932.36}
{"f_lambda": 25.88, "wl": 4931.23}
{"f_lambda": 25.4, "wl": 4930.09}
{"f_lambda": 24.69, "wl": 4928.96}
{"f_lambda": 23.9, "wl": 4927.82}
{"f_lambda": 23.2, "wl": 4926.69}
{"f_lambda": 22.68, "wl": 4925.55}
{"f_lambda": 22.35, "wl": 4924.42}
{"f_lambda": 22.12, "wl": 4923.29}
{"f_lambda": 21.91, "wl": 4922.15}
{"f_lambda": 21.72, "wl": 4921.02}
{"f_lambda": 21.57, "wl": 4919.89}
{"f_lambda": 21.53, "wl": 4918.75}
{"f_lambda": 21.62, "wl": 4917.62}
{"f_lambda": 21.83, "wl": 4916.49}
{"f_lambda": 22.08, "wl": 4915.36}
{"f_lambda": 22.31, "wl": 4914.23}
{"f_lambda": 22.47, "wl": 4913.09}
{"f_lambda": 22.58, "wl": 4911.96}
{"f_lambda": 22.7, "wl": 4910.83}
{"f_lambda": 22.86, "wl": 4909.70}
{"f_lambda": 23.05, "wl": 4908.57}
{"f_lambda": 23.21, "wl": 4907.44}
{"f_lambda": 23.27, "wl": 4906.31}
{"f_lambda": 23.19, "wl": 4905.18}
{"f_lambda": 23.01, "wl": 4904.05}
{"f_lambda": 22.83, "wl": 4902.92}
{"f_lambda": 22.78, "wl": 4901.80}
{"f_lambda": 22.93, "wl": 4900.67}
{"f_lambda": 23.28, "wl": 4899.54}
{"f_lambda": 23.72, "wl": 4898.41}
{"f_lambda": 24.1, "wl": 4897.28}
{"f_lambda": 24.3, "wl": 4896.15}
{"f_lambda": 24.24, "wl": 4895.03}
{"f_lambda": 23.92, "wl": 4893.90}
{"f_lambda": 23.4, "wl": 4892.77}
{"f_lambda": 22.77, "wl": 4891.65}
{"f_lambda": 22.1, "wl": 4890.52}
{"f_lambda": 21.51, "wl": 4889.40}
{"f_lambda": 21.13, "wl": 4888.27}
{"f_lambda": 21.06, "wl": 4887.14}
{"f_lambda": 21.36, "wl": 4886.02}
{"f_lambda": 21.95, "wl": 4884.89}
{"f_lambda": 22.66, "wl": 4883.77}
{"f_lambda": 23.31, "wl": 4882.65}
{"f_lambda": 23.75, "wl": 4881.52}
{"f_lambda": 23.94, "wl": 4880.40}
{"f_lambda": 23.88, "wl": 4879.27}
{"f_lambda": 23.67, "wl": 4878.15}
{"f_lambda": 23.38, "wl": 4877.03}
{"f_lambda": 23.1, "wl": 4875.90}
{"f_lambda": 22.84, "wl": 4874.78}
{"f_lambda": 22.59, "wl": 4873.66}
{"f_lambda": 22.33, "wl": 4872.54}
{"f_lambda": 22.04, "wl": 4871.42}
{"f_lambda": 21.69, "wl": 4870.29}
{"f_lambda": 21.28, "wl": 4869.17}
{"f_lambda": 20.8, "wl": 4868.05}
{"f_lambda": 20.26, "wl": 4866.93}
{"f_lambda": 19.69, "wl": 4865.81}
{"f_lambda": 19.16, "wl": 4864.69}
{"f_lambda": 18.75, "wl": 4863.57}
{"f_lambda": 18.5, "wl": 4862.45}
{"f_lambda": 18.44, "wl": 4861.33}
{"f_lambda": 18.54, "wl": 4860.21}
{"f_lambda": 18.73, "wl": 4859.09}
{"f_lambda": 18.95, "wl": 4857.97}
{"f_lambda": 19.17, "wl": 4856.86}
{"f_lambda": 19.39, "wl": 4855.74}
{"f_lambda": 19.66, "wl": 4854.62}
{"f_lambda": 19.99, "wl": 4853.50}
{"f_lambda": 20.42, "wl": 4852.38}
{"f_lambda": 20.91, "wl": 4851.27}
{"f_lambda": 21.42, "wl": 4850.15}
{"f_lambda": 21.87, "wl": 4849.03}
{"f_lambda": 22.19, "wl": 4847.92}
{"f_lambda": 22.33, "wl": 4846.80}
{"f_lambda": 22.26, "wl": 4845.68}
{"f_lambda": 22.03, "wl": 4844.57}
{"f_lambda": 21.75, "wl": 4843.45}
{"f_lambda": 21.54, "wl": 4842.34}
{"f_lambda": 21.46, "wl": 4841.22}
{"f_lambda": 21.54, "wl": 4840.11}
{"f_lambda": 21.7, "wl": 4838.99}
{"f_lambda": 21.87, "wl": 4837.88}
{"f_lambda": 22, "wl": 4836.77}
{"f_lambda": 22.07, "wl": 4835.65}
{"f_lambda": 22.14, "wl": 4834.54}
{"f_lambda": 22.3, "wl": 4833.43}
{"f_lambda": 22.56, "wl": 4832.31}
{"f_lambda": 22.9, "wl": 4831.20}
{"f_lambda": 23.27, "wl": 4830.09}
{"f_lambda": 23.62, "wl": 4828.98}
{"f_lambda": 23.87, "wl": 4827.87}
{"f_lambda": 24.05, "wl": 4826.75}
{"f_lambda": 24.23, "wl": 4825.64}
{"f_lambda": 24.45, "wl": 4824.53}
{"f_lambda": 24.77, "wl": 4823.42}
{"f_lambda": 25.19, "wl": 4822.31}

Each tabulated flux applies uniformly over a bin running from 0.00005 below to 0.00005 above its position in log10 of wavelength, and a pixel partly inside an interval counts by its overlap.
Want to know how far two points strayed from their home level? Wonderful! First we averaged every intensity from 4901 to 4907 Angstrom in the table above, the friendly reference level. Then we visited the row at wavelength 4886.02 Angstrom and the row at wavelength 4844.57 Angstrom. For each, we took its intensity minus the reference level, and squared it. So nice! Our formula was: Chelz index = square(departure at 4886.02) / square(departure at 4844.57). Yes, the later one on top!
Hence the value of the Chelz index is 3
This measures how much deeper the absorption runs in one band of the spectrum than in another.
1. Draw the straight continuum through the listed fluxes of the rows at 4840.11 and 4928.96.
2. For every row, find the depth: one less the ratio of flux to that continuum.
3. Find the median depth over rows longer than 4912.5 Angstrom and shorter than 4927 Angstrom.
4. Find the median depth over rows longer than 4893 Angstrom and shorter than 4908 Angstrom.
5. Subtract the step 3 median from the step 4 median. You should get -0.07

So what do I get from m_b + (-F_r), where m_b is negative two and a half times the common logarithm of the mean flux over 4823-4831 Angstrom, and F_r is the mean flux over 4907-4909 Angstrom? -26.6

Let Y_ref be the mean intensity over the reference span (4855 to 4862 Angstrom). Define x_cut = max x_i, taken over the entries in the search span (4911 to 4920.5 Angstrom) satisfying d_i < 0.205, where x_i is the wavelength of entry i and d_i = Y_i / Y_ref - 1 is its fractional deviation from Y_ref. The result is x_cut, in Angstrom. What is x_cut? 4919.89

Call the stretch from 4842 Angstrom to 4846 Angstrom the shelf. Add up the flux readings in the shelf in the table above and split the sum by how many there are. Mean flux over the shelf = 21.9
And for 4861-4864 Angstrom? 18.6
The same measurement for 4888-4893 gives 22.2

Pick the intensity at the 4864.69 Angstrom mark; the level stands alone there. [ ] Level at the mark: 19.16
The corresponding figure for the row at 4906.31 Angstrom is 23.27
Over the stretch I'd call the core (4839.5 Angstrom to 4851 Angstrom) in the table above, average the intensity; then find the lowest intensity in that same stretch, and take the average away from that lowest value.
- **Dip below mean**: -0.4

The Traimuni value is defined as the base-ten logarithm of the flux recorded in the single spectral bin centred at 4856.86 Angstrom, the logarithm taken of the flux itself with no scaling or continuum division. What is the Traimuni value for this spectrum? 1.28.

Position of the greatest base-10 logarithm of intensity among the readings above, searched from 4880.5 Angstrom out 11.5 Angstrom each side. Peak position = 4880.40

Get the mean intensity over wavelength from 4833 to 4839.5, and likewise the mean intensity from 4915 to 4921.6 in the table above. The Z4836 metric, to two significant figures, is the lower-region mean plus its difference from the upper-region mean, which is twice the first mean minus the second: 22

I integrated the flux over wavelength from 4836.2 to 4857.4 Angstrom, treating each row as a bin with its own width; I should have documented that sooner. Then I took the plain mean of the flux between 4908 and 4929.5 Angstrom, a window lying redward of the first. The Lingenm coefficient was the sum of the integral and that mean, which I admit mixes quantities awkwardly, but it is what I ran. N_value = 473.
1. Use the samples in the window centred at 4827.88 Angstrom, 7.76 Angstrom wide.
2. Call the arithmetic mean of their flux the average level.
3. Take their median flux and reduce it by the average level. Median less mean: 0.10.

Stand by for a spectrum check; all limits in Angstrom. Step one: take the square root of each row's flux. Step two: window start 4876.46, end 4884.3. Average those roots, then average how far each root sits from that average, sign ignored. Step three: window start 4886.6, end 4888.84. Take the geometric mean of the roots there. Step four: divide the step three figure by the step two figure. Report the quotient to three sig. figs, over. 131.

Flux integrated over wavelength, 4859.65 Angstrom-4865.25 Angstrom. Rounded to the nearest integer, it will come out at 105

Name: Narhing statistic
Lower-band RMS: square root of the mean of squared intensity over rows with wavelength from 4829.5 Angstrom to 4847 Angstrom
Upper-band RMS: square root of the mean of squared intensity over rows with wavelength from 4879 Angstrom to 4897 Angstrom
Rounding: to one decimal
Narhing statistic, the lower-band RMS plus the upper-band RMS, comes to 45.0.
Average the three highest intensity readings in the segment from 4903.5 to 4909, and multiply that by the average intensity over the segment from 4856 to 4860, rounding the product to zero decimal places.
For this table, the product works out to 440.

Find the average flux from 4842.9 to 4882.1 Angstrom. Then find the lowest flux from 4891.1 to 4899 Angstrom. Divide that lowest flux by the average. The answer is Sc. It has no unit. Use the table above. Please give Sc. 1.08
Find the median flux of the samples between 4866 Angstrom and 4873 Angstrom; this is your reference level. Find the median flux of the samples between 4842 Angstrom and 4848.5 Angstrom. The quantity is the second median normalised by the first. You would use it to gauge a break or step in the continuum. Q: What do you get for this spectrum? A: 1.03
